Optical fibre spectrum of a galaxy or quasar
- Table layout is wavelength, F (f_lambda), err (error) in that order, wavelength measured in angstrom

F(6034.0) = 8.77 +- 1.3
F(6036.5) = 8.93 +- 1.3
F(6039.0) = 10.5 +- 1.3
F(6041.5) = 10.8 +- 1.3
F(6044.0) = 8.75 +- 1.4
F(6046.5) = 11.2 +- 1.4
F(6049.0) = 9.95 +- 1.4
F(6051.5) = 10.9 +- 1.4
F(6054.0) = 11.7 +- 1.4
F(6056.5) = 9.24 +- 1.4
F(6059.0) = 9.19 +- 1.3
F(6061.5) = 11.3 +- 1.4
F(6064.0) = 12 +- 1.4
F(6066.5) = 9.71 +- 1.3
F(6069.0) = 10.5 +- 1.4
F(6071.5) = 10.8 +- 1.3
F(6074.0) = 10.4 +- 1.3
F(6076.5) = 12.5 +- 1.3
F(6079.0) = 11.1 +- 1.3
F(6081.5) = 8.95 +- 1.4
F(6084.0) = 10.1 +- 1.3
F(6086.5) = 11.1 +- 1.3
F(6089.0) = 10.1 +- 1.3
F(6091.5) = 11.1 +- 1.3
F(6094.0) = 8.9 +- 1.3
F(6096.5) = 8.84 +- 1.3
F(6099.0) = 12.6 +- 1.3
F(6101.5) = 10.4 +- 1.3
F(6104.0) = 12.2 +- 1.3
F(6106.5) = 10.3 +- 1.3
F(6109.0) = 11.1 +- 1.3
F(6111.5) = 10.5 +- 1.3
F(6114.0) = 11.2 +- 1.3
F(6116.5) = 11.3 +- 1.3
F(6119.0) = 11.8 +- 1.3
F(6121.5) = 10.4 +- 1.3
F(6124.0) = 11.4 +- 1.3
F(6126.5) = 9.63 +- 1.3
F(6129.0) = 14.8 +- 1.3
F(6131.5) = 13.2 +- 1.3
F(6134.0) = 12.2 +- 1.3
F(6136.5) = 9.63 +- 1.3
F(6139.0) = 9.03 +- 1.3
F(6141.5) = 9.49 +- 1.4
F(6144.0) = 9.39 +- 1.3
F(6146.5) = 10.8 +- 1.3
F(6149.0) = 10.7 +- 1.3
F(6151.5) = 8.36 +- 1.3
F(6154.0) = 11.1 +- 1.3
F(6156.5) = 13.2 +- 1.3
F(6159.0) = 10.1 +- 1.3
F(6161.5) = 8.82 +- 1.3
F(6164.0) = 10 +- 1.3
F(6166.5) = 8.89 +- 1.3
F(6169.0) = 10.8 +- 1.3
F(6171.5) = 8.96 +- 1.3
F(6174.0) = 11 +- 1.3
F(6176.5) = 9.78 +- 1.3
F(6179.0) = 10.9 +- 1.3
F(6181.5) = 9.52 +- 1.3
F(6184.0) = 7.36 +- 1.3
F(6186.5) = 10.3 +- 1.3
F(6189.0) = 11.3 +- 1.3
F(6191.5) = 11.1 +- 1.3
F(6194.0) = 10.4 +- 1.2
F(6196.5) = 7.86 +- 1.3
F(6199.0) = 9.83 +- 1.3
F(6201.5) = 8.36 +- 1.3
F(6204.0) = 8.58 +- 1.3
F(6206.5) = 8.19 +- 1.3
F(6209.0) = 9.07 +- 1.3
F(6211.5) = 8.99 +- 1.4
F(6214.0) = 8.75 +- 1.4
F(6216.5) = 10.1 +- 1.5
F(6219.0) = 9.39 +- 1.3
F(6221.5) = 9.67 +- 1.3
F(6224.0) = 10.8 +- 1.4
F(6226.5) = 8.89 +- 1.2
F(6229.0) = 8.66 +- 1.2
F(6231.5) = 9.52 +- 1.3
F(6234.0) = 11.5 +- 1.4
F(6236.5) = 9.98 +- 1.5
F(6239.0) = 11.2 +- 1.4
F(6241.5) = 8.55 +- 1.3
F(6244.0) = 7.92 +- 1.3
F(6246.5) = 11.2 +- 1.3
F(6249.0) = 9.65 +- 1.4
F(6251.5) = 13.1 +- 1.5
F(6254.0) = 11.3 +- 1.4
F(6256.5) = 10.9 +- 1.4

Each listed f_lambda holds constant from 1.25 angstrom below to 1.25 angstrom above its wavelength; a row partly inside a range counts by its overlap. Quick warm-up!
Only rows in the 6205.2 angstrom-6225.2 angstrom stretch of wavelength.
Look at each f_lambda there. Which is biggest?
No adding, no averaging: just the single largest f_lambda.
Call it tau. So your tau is 10.8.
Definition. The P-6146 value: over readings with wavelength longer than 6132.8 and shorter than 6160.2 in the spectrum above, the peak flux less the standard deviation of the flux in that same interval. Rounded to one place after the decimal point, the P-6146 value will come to 11.8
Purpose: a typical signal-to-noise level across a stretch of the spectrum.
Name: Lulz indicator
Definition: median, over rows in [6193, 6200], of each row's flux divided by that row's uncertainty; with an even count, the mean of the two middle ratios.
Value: 7.6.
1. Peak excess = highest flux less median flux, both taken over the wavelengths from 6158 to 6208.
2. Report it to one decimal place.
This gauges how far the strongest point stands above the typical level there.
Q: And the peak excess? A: 1.5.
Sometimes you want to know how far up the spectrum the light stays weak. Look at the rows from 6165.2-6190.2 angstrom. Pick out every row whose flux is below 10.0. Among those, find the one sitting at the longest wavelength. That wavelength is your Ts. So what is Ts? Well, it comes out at 6184.0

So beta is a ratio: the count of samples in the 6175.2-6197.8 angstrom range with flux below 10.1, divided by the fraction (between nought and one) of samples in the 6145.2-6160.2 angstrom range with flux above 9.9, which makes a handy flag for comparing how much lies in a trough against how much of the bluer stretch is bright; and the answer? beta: 5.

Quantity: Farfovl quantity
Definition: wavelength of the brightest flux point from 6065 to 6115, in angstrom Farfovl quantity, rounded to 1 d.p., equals 6099.0 angstrom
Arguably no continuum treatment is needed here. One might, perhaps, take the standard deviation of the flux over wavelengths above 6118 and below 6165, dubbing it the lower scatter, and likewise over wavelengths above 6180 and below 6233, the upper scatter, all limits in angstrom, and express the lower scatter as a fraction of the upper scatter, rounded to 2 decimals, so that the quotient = 1.60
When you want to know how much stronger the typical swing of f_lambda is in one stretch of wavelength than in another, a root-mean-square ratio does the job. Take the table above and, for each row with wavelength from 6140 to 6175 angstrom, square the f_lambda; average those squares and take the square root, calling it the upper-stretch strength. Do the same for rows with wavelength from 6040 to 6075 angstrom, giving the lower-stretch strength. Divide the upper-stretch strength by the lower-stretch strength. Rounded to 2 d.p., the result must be 0.97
